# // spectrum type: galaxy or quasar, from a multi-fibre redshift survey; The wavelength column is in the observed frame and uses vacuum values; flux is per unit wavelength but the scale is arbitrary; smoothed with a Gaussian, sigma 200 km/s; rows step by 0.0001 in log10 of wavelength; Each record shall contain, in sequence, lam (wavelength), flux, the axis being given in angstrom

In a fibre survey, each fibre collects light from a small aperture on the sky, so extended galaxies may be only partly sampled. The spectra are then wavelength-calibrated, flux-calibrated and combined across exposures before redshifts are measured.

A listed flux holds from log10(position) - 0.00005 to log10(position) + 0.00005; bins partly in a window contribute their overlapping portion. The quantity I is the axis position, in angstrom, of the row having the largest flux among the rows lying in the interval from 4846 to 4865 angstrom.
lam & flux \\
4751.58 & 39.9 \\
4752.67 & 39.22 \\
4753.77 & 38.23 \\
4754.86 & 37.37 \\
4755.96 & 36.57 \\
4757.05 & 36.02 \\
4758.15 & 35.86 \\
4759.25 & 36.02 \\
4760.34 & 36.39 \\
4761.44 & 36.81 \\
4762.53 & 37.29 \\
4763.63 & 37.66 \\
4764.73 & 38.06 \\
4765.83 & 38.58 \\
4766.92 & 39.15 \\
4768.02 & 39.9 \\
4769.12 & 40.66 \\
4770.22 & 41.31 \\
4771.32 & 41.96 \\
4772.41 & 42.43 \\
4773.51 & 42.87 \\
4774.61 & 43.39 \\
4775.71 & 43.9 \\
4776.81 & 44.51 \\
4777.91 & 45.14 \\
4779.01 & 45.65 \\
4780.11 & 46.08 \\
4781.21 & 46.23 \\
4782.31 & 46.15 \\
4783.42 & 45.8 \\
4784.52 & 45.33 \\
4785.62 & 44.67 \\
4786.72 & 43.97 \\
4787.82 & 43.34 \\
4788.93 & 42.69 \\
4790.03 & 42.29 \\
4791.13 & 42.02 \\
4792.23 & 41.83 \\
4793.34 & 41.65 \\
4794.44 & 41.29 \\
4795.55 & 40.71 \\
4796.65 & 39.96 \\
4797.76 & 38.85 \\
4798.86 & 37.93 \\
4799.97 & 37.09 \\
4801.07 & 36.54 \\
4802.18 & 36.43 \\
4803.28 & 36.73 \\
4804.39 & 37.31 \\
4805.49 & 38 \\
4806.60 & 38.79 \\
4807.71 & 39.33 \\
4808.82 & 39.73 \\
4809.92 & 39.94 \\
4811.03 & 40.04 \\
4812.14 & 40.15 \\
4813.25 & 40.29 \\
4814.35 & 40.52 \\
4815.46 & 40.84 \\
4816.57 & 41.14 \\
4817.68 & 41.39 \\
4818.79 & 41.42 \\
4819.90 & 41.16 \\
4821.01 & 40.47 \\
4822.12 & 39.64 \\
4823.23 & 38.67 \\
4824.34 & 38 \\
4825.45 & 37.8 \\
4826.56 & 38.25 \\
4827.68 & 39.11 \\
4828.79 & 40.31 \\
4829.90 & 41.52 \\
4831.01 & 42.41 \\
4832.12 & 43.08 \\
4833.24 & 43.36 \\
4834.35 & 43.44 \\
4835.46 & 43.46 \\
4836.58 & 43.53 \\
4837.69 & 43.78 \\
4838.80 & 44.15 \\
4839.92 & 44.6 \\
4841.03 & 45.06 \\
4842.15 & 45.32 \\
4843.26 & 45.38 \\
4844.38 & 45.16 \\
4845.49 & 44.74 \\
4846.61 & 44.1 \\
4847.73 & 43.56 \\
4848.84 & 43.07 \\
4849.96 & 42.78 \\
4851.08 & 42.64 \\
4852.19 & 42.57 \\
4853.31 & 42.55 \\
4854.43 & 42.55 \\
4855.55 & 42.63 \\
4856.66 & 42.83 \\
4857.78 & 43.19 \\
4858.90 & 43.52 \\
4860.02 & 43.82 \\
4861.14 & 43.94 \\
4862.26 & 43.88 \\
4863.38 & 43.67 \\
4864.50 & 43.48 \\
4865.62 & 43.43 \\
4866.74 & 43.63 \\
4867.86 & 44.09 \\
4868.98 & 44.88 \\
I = 4846.61 angstrom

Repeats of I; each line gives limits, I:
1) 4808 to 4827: 4818.79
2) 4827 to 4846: 4843.26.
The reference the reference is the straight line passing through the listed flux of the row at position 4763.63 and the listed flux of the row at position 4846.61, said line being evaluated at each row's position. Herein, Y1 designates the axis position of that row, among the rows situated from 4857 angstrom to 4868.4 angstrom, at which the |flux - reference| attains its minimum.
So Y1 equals 4861.14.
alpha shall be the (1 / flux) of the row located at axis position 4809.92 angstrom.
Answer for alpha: 0.0250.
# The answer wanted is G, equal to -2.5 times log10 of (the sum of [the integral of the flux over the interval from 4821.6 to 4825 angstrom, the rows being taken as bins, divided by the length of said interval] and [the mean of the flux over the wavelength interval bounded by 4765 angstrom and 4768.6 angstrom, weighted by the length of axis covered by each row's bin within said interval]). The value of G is -4.73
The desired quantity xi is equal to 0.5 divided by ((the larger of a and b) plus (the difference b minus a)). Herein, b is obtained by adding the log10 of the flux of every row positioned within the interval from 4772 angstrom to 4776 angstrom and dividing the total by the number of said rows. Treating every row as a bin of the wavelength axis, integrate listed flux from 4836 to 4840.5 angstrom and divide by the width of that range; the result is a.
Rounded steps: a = 44.0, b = 1.635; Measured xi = 0.306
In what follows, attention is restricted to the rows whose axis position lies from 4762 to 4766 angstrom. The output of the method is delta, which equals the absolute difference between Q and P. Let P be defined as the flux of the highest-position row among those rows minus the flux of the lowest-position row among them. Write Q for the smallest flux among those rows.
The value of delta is 36.0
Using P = 1.3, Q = 37.29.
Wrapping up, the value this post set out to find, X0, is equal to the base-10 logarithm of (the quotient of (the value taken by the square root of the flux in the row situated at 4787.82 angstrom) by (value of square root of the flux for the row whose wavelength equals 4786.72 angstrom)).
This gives -0.003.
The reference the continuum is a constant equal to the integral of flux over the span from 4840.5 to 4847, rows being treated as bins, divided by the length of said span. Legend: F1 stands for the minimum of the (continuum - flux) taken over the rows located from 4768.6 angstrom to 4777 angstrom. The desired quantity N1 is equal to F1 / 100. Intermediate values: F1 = 0.4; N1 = 0.004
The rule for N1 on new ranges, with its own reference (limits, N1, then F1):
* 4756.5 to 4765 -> 0.069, 6.9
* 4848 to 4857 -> 0.019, 1.9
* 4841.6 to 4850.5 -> -0.004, -0.4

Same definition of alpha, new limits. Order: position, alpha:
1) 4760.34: 0.0275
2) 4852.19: 0.0235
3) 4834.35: 0.0230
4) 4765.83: 0.0259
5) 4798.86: 0.0264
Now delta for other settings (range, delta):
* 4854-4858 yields 41.9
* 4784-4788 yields 45.3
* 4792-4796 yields 41.8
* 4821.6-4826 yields 39.6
